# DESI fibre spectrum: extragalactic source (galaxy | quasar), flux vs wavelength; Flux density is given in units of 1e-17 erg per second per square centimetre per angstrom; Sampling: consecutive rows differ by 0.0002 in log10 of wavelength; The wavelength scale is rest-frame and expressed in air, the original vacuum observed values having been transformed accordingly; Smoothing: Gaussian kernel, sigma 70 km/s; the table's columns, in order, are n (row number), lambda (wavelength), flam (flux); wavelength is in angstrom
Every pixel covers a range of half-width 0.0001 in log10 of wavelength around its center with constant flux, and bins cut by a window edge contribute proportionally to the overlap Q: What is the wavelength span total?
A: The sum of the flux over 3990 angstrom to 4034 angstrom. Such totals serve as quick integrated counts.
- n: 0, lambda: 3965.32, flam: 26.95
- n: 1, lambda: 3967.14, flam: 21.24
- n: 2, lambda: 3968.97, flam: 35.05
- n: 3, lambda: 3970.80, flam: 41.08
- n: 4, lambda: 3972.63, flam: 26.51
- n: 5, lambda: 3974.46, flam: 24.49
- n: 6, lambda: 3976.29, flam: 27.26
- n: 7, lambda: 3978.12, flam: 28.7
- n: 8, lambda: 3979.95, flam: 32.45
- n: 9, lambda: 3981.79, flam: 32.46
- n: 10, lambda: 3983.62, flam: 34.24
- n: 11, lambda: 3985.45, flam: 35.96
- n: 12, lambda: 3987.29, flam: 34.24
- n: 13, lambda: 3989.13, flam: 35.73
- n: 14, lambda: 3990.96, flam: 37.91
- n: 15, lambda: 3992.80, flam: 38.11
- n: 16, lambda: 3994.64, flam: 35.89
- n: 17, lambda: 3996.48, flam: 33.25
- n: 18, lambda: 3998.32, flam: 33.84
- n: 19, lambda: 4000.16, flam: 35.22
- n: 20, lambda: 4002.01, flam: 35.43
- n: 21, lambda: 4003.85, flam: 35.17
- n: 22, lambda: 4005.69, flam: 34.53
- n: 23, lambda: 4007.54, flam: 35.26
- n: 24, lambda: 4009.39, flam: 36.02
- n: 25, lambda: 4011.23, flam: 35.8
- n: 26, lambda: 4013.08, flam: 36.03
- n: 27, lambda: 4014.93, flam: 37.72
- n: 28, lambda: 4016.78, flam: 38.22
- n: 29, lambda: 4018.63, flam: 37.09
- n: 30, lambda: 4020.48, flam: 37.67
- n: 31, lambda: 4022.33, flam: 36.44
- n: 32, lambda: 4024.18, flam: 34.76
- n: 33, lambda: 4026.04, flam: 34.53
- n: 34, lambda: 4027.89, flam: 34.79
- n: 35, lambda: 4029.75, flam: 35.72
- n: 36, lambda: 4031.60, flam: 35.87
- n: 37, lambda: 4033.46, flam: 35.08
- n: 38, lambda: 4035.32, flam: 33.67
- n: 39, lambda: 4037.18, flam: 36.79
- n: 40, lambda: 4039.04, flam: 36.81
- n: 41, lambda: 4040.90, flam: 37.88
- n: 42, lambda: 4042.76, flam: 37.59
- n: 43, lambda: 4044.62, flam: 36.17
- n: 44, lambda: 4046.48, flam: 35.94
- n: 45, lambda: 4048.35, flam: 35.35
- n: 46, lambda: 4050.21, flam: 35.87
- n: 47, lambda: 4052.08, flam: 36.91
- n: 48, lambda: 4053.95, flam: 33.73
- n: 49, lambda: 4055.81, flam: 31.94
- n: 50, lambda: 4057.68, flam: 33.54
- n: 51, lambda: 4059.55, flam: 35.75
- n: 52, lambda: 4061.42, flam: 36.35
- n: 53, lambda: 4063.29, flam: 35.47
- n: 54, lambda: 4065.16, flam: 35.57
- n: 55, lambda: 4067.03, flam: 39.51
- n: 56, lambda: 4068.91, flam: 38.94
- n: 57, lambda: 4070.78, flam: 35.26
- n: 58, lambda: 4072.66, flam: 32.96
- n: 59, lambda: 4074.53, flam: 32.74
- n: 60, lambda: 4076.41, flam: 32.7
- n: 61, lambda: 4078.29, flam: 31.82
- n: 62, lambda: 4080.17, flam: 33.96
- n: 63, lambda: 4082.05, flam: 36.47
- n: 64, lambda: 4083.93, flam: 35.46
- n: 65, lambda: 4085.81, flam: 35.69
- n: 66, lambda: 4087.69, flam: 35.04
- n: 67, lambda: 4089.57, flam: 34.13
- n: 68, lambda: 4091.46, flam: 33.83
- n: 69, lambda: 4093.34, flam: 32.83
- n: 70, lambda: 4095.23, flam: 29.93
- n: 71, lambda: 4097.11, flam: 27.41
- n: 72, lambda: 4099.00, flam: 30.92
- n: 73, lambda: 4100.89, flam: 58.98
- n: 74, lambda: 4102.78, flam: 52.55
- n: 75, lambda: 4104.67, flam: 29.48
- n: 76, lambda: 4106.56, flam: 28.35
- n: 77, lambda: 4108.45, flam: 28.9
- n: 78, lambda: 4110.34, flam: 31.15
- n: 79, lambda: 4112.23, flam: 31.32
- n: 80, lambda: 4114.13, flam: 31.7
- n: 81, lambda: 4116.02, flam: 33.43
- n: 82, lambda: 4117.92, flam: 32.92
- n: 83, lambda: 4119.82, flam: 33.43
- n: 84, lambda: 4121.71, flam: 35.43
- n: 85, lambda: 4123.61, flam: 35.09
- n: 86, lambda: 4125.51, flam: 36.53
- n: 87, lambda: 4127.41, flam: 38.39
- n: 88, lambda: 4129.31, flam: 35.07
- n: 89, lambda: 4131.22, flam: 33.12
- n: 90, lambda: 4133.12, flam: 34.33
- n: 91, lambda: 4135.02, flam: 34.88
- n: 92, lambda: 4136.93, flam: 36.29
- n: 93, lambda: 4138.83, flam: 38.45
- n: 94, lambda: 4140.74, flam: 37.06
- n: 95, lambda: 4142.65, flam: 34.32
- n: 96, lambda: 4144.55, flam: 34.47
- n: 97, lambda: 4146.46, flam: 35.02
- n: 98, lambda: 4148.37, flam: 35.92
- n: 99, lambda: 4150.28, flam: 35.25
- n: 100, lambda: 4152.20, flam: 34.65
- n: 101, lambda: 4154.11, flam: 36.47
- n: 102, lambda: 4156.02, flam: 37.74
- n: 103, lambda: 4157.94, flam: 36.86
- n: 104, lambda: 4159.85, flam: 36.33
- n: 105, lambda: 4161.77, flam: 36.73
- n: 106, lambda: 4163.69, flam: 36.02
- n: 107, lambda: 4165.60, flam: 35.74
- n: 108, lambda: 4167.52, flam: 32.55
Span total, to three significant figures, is 860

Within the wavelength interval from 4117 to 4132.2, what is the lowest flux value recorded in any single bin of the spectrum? 32.92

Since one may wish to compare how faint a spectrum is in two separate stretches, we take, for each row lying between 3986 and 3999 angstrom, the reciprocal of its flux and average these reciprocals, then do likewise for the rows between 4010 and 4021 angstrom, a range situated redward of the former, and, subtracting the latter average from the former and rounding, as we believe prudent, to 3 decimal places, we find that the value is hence 0.001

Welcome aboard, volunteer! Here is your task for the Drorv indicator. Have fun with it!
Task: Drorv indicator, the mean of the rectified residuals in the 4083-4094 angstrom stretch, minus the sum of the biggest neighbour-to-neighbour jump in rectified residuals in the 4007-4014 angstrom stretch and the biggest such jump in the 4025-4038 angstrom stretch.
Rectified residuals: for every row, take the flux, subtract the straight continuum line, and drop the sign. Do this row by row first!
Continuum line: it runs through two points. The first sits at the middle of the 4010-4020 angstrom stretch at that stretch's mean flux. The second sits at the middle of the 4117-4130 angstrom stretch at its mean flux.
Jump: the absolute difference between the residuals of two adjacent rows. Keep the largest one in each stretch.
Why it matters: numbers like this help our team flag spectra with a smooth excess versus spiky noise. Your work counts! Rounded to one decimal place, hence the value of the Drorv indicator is -2.3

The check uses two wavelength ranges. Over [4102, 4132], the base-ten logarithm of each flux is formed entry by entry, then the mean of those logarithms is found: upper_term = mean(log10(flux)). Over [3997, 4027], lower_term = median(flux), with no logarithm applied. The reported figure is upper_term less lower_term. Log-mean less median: -34.1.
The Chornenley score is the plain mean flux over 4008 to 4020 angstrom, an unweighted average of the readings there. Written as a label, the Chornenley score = 36.8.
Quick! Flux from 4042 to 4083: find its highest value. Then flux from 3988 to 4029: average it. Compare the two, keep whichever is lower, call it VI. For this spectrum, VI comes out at 35.9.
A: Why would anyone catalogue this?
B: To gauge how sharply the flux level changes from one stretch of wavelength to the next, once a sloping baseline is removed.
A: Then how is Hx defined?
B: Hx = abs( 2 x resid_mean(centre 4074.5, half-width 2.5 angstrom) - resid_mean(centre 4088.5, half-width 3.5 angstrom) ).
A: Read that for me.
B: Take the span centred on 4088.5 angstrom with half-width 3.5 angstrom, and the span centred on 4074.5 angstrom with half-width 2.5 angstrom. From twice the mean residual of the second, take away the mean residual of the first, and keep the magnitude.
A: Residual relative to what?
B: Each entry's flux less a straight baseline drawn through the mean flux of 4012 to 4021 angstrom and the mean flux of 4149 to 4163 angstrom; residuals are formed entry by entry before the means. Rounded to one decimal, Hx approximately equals 6.1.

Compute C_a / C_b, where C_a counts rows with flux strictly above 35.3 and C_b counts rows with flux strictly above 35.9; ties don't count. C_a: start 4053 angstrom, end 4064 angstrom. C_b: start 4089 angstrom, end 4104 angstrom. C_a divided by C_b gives 1.5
